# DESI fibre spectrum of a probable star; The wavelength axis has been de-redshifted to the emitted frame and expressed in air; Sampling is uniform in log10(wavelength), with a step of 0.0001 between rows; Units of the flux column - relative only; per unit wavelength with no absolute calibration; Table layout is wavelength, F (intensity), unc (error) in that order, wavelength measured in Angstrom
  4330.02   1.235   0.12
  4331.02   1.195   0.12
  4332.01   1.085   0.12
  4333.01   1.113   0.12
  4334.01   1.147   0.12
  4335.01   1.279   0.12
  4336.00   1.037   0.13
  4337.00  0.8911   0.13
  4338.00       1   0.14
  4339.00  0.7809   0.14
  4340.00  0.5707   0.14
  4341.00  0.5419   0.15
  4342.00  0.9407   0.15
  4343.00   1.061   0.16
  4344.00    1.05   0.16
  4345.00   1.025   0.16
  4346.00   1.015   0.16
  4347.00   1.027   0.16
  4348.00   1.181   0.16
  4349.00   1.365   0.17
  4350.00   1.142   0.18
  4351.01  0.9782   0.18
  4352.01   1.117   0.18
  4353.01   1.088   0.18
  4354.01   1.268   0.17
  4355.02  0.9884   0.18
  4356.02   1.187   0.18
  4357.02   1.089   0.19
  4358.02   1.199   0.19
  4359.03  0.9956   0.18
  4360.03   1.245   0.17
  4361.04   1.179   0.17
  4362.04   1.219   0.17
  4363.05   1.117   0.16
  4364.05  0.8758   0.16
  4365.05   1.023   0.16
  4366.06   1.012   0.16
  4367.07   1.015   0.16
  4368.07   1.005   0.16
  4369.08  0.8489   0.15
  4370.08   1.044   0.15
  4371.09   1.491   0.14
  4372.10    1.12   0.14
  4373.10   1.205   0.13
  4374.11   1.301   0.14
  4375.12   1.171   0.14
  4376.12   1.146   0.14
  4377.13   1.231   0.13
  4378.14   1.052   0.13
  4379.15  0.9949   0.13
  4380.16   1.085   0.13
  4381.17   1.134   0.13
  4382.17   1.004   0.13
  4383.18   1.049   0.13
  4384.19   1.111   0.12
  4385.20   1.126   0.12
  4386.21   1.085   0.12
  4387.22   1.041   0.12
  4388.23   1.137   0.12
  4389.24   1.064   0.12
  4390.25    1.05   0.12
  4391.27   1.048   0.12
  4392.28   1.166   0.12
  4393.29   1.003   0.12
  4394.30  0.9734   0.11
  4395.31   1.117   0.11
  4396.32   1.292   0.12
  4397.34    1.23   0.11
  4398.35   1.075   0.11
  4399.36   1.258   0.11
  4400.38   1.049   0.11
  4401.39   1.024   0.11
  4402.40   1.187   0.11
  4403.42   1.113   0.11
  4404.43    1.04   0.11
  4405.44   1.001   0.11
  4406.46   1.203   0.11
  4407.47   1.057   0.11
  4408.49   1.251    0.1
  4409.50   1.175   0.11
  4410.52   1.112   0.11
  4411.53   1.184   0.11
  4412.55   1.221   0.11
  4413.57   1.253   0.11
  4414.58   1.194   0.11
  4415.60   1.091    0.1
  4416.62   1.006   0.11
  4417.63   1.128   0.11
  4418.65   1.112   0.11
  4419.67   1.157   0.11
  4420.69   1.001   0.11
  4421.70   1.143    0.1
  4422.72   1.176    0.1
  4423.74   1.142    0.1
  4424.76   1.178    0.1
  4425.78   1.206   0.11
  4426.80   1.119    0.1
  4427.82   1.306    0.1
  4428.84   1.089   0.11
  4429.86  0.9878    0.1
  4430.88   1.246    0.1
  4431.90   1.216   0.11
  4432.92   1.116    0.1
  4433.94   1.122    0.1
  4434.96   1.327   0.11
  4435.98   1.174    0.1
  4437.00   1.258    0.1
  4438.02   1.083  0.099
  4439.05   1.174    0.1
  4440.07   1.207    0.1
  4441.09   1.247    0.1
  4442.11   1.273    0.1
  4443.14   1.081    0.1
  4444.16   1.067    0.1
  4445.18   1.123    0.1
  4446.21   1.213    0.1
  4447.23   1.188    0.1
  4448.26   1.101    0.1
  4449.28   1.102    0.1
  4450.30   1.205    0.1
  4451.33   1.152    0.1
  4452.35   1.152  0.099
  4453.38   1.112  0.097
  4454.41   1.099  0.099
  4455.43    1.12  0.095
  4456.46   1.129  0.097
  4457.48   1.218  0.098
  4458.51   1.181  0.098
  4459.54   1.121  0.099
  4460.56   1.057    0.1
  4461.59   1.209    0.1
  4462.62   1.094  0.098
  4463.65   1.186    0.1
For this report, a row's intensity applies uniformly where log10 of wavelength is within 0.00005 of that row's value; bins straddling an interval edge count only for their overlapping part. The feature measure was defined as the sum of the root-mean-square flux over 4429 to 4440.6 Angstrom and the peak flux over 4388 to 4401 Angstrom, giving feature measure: 2.47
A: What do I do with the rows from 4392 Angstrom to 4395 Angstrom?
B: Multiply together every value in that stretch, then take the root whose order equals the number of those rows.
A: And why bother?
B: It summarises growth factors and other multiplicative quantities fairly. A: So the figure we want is 1.044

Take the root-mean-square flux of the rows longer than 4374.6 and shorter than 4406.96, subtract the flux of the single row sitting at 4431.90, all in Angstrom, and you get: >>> -0.11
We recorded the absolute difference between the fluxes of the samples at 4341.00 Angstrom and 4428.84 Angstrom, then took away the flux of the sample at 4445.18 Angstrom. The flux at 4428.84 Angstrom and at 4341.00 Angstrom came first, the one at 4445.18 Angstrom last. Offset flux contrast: -0.58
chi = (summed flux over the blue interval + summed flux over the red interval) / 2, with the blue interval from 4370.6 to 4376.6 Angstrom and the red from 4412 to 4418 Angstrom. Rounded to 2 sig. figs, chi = 7.2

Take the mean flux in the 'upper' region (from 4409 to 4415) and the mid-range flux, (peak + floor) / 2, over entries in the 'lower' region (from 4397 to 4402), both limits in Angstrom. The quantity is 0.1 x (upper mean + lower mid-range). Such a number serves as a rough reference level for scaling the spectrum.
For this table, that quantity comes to 0.233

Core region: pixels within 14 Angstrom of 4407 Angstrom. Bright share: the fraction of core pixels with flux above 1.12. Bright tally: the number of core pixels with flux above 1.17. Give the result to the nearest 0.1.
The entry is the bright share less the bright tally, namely -10.5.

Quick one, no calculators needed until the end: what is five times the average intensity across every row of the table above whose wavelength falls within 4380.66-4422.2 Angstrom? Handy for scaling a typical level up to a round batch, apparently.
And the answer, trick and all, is 5.6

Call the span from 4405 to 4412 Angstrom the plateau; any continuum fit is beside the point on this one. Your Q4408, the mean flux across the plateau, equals 1.14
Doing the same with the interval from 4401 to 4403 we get 1.11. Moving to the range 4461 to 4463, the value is 1.15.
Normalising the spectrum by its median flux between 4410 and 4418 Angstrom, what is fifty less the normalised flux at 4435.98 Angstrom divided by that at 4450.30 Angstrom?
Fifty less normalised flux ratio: 49.0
